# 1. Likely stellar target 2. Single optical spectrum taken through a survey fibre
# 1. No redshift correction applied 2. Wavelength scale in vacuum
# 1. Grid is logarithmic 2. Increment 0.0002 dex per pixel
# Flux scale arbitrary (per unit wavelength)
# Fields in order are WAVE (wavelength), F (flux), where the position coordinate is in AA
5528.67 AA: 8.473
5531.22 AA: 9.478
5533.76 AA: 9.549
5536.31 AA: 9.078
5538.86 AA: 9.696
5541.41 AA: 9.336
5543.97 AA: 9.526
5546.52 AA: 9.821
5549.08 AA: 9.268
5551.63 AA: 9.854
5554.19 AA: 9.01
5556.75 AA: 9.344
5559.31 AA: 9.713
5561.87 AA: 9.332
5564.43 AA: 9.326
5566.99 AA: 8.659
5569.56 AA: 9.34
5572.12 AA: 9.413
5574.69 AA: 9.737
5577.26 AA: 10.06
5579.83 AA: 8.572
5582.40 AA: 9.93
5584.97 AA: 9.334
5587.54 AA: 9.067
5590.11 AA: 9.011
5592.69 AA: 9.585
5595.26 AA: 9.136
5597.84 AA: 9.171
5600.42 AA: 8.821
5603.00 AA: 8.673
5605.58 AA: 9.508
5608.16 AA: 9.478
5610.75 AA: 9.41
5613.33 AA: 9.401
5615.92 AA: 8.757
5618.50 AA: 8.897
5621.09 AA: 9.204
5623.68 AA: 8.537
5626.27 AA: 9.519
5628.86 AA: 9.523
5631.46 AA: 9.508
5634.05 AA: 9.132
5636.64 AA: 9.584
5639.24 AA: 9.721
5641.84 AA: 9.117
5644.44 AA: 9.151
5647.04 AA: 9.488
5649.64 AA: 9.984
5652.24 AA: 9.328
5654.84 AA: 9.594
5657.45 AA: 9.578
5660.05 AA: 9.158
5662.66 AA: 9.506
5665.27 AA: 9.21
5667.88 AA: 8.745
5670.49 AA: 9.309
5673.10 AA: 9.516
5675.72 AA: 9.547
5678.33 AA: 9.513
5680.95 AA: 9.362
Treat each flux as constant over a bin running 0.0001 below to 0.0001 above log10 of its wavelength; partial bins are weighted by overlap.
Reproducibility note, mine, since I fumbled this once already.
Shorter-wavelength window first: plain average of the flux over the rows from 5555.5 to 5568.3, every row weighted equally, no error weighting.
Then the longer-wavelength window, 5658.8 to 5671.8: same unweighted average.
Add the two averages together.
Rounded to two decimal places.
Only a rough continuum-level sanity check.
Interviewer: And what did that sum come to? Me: 18.46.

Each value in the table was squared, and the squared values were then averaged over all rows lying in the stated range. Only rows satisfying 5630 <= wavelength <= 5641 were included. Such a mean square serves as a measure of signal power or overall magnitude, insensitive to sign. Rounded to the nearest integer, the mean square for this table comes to 90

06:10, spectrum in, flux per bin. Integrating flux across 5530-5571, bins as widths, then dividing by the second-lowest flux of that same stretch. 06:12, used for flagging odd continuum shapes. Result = 43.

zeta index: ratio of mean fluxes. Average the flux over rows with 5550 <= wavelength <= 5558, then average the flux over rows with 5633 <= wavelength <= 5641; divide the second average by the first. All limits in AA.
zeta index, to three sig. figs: 1.01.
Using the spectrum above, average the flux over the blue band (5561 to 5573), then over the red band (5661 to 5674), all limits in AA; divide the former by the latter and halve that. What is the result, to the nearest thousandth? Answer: 0.498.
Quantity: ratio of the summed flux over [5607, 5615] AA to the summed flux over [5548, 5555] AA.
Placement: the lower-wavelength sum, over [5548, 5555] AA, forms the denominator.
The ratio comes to 1.006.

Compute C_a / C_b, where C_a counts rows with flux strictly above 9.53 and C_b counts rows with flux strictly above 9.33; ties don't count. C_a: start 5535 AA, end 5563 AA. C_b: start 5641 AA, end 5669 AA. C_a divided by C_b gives 0.80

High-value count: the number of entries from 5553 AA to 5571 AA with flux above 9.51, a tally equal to 1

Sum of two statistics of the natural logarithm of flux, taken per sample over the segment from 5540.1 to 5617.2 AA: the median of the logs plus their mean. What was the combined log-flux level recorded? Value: 4.465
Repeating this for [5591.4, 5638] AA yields 4.450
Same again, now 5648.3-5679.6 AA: 4.494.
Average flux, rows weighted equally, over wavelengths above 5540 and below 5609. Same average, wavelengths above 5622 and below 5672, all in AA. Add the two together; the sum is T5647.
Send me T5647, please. 18.7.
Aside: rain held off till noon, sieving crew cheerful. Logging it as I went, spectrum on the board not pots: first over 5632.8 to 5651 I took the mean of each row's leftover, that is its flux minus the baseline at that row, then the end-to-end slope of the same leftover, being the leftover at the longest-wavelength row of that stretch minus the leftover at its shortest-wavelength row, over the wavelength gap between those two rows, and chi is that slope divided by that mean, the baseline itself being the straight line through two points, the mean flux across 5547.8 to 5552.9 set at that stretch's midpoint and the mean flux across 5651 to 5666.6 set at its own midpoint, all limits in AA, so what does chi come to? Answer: 1.7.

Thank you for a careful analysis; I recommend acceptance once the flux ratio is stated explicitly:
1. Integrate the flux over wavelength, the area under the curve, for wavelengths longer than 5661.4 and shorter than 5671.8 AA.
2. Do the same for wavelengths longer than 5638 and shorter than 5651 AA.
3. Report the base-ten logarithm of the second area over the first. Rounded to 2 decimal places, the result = 0.11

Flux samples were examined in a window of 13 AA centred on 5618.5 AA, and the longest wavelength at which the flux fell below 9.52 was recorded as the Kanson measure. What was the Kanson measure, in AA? 5623.68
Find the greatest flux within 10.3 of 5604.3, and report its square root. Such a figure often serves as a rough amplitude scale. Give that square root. 3.08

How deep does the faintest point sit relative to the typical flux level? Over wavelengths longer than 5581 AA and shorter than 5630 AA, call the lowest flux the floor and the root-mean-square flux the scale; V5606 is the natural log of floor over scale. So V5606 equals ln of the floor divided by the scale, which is -0.076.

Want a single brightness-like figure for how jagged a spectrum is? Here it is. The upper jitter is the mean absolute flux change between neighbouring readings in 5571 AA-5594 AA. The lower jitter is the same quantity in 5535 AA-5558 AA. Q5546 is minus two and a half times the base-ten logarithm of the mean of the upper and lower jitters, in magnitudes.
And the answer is 0.65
